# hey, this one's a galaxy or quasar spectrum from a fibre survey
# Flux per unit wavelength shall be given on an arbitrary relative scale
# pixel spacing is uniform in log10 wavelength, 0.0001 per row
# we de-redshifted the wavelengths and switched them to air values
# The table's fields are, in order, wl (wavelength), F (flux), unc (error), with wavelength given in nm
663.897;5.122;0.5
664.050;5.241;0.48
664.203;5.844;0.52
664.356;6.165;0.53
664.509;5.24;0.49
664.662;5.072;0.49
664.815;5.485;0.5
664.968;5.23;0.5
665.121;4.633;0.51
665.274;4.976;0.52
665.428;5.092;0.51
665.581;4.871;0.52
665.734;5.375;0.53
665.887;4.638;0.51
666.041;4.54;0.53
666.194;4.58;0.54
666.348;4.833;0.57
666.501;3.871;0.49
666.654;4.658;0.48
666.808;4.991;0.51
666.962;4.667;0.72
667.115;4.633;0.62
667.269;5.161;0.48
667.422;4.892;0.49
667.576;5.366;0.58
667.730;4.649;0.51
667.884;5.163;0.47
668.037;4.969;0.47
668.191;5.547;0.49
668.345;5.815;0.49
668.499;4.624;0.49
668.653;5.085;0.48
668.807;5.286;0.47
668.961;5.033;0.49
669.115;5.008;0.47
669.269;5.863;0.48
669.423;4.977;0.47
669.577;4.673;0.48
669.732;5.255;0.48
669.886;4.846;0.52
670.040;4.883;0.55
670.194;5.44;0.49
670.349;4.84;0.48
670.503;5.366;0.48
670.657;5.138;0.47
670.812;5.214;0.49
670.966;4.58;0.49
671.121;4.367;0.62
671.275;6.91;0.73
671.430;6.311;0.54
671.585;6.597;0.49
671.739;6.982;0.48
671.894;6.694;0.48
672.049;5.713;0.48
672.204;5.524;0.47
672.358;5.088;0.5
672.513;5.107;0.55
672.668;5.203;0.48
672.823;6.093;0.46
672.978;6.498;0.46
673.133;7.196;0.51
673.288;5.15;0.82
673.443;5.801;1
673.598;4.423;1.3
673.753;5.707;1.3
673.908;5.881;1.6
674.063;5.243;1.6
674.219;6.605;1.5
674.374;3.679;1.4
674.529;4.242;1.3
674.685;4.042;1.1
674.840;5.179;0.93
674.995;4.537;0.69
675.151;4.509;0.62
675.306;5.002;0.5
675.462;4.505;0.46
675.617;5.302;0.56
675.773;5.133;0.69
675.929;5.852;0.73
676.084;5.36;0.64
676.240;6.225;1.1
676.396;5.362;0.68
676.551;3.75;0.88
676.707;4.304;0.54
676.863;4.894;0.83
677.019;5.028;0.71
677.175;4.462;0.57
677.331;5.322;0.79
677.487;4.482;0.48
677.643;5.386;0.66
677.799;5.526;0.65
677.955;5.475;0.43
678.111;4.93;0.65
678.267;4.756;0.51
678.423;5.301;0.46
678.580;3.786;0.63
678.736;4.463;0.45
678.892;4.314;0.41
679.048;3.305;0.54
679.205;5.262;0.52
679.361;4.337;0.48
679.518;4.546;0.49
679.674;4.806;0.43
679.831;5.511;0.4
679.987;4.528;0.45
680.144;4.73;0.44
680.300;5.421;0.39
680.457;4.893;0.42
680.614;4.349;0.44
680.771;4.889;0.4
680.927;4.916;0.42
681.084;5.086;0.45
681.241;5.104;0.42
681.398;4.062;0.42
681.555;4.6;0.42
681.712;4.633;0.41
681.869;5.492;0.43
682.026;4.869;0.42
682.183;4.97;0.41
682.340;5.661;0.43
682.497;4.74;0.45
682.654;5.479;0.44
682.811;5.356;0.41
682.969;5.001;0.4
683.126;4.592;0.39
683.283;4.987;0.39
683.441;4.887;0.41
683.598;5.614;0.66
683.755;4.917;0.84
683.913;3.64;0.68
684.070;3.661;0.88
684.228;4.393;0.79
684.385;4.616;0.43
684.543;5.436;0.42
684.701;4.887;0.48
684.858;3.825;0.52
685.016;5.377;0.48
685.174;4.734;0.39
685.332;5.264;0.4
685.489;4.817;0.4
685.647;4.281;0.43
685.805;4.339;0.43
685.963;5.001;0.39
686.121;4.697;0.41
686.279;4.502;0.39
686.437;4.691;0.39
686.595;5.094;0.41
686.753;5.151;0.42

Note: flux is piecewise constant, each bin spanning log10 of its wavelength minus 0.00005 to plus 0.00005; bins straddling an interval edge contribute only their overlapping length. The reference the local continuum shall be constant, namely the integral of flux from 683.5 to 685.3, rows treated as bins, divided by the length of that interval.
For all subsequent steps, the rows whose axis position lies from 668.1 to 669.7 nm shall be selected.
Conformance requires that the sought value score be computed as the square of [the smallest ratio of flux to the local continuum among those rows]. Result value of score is 0.98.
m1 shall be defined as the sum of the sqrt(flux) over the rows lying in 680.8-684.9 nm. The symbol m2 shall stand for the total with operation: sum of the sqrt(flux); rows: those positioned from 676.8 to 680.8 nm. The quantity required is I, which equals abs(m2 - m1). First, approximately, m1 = 57.0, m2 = 56.8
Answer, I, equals 0.2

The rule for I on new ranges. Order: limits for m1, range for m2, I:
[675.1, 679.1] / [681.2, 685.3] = 0.2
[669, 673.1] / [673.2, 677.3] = 2.9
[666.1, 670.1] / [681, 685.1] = 0.8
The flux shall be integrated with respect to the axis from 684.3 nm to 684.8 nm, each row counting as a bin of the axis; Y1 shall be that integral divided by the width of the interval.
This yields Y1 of 4.93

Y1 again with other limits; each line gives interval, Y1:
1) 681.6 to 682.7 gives 5.10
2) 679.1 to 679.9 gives 4.83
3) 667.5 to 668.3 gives 5.17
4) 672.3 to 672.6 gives 5.10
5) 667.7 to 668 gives 4.96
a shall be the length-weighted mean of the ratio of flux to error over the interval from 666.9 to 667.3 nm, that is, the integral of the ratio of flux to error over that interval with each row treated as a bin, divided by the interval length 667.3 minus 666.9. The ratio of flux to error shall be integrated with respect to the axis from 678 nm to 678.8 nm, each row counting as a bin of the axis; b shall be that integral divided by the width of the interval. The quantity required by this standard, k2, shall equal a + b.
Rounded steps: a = 8.0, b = 9.0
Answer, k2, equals 17.0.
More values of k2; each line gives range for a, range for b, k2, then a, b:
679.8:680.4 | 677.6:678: 21.7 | 12.0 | 9.7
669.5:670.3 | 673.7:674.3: 13.9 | 10.0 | 3.9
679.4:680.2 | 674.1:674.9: 14.8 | 10.9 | 3.8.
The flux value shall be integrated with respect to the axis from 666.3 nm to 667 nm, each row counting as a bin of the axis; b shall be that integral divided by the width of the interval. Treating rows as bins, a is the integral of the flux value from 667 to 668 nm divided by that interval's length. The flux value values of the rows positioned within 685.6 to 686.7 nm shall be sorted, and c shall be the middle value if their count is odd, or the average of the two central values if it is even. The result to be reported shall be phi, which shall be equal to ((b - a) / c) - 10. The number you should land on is -10.1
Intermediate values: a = 4.97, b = 4.6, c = 4.69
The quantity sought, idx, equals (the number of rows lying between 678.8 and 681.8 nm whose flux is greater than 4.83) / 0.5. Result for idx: 16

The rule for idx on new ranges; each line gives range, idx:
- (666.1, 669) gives 24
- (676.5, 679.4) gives 18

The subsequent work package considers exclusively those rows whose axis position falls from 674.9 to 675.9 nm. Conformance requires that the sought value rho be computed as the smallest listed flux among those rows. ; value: 4.505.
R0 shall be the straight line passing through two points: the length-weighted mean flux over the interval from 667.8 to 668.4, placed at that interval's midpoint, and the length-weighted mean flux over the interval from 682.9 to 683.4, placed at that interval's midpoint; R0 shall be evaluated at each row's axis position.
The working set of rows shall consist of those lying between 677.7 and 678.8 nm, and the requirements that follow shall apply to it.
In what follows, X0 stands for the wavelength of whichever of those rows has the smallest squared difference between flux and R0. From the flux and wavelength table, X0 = 678.111 nm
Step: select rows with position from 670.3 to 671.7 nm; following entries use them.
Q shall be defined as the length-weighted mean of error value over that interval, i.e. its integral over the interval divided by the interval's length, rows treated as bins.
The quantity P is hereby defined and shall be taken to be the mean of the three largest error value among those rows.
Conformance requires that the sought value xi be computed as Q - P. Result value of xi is -0.10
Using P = 0.63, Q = 0.53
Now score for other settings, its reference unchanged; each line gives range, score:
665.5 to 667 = 0.69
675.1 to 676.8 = 0.65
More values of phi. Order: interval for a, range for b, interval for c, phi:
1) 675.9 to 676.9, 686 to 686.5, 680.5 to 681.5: -10.1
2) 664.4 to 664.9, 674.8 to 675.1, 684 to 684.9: -10.1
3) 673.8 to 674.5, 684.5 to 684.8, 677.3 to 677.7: -10.0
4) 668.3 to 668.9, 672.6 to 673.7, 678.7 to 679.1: -9.9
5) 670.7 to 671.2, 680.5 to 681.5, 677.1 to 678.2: -10.0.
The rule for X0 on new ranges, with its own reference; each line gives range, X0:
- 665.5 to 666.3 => 665.734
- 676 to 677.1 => 677.019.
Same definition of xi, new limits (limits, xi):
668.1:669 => -0.01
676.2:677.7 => -0.22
